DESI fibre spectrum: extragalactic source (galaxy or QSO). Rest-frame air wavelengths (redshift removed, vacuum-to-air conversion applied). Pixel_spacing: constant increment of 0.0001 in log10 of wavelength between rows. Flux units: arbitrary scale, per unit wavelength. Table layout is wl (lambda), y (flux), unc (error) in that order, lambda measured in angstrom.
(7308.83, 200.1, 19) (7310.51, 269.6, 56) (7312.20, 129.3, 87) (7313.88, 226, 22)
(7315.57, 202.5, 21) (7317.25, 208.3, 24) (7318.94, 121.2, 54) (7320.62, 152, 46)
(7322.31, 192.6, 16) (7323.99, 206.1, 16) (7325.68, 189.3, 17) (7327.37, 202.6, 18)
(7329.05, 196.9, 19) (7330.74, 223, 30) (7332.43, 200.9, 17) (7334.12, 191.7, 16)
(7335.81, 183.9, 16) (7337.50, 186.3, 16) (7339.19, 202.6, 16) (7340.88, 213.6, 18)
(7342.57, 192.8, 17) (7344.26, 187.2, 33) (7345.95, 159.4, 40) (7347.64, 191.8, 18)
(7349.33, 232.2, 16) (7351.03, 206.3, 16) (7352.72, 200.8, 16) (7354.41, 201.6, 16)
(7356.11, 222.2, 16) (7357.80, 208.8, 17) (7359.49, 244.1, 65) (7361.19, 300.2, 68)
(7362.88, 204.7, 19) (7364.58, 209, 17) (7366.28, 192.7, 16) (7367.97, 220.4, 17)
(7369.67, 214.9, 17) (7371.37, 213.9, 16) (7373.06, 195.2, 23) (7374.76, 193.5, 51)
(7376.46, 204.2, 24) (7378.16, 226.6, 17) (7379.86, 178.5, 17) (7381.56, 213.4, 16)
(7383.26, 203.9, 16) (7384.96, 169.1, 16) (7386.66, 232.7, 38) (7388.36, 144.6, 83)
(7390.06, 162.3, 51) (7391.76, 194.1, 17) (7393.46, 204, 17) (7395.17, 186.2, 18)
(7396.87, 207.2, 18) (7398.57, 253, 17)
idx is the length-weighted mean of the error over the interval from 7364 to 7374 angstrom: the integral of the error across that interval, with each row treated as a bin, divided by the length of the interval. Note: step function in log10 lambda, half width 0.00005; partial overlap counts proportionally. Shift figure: 18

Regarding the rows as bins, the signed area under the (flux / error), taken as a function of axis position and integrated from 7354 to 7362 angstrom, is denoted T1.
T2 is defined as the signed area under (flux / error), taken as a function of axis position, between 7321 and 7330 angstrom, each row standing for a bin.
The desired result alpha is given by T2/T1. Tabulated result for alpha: 1.3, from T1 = 74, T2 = 100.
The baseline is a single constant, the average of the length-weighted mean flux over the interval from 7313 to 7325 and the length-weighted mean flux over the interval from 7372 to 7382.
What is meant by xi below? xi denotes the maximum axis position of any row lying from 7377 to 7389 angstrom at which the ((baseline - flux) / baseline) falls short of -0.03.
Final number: 7386.66 angstrom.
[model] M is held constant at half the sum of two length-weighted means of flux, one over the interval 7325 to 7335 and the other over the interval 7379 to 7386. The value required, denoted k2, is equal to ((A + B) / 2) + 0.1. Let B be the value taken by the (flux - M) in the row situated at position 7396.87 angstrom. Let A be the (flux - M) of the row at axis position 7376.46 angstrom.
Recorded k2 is 9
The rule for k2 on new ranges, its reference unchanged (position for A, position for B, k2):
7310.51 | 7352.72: 39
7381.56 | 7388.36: -17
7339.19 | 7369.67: 12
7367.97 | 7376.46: 16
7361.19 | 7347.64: 50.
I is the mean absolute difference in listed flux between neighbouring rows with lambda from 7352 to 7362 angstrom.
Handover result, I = 25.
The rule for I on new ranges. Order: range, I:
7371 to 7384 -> 21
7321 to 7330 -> 12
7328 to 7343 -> 14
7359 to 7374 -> 28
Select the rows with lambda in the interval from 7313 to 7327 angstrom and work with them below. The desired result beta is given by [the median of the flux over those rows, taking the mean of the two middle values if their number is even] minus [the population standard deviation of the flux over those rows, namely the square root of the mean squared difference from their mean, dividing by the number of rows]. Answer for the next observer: 166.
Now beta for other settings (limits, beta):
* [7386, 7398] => 167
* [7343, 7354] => 174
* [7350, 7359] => 199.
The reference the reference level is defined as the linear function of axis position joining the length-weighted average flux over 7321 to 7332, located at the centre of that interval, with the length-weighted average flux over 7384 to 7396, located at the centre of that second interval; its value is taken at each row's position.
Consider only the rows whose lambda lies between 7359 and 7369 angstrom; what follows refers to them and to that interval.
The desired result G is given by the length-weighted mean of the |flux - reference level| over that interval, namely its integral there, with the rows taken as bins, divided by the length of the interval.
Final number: 37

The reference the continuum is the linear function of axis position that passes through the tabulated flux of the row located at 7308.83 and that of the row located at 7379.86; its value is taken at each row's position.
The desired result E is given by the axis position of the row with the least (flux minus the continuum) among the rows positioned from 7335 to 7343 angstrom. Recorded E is 7335.81 angstrom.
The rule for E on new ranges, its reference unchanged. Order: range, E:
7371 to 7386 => 7384.96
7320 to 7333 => 7320.62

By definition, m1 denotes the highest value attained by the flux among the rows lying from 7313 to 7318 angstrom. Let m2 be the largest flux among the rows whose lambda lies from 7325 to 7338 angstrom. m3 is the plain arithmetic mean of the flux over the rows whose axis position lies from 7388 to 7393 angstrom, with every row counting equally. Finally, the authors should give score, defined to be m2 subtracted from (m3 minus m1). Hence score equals -282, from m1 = 226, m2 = 223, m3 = 167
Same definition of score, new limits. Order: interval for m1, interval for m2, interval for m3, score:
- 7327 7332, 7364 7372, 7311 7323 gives -267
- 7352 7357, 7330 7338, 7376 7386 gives -246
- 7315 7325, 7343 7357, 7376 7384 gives -235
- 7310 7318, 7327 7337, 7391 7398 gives -295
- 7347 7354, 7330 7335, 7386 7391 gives -275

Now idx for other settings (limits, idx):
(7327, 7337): 19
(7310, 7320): 44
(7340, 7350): 24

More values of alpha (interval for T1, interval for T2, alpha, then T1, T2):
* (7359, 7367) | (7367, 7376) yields 1.3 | 71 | 92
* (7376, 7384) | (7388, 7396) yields 0.7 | 95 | 65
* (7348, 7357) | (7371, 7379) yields 0.6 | 118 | 74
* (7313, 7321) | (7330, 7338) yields 1.6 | 56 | 87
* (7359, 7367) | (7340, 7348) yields 1.0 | 71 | 69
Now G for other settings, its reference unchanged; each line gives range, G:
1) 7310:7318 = 33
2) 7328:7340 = 9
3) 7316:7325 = 28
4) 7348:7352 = 22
